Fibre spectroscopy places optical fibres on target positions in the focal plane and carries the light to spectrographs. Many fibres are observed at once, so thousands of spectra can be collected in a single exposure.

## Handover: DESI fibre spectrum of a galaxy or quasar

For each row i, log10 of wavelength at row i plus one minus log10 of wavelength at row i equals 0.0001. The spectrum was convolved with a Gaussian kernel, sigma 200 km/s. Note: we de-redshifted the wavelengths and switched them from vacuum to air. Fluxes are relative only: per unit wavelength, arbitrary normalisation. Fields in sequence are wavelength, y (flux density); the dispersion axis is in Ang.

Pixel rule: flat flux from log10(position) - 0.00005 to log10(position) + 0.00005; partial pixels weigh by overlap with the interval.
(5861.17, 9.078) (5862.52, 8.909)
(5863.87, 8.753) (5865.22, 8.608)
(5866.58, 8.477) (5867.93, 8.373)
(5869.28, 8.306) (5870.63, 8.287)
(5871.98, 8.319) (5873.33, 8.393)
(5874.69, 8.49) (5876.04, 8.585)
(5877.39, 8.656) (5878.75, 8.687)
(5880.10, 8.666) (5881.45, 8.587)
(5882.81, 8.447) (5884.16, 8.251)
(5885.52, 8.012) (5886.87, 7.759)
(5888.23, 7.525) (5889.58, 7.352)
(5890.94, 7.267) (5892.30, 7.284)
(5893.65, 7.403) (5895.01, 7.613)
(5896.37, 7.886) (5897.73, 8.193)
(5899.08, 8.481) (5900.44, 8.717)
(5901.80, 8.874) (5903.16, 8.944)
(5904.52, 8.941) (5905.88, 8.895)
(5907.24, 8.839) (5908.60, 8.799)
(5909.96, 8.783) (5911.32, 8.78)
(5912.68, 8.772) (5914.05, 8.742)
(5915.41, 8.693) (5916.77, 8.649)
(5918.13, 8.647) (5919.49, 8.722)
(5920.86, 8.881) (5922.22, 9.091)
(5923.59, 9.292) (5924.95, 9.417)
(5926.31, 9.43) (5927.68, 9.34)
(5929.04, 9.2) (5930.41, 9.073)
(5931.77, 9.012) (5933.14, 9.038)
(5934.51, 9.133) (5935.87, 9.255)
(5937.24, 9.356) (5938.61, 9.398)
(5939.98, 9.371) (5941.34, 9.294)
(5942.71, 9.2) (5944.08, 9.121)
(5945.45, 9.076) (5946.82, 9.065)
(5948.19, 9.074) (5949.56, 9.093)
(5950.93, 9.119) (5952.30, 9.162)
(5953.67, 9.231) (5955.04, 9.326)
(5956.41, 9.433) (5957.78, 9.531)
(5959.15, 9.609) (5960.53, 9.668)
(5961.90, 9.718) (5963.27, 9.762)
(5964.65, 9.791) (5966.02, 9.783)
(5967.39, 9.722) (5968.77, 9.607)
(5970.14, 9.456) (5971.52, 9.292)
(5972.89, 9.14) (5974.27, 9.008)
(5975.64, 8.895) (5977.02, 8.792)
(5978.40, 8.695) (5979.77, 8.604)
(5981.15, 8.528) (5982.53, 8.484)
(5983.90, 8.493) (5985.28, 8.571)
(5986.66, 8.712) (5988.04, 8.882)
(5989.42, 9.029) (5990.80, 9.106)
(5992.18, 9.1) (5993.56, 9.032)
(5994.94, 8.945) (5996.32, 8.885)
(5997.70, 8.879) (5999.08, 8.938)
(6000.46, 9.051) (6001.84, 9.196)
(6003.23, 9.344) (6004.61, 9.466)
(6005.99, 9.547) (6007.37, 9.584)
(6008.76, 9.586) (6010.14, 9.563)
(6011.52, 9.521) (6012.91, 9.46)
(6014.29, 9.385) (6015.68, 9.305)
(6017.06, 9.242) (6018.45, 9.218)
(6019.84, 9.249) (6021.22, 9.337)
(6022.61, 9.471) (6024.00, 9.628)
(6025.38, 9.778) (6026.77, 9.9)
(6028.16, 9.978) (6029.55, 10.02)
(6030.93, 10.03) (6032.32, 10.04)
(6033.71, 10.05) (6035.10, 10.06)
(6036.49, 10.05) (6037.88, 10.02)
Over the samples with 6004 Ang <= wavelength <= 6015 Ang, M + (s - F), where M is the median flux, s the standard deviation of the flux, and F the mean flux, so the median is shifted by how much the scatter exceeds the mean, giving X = 0.09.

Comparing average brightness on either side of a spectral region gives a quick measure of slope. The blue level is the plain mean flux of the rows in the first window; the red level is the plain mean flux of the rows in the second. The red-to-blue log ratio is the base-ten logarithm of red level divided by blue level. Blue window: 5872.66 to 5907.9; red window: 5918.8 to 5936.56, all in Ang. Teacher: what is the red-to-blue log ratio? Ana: 0.044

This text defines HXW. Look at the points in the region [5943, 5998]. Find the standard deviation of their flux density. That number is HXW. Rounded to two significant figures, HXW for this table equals 0.38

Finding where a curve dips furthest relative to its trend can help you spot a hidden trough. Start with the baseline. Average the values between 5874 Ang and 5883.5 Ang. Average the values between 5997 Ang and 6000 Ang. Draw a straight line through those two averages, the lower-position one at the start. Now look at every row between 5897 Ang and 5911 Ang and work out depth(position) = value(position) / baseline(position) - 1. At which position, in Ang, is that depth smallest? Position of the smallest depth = 5897.73 Ang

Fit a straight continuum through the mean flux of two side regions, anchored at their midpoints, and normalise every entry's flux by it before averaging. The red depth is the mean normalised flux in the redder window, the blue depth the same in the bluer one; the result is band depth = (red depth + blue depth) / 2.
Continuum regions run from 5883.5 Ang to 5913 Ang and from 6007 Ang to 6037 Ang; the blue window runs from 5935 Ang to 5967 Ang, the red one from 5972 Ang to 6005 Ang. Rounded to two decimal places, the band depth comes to 1.01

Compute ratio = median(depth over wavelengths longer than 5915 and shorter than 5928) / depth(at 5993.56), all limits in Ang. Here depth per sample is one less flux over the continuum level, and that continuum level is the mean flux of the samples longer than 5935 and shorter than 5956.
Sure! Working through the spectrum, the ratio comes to 1.3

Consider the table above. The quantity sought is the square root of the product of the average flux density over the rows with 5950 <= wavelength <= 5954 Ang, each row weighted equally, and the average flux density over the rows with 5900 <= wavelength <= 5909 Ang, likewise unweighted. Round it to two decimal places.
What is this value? 9.01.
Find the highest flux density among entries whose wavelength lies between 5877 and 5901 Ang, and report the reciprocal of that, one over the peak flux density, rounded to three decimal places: 0.115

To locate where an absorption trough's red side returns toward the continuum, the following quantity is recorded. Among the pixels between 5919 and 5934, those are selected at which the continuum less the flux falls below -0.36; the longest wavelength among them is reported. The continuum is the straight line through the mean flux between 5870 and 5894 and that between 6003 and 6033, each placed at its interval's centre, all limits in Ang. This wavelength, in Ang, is 5933.14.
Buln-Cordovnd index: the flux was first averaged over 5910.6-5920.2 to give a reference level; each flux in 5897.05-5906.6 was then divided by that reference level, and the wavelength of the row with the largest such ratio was 5903.16 Ang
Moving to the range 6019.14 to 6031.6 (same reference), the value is 6030.93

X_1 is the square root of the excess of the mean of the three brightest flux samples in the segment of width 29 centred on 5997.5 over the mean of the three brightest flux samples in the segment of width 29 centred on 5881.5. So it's 0.95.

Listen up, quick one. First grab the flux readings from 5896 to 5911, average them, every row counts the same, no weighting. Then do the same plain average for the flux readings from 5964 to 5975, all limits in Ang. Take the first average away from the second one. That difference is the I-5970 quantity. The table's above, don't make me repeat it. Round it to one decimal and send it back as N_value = 0.8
